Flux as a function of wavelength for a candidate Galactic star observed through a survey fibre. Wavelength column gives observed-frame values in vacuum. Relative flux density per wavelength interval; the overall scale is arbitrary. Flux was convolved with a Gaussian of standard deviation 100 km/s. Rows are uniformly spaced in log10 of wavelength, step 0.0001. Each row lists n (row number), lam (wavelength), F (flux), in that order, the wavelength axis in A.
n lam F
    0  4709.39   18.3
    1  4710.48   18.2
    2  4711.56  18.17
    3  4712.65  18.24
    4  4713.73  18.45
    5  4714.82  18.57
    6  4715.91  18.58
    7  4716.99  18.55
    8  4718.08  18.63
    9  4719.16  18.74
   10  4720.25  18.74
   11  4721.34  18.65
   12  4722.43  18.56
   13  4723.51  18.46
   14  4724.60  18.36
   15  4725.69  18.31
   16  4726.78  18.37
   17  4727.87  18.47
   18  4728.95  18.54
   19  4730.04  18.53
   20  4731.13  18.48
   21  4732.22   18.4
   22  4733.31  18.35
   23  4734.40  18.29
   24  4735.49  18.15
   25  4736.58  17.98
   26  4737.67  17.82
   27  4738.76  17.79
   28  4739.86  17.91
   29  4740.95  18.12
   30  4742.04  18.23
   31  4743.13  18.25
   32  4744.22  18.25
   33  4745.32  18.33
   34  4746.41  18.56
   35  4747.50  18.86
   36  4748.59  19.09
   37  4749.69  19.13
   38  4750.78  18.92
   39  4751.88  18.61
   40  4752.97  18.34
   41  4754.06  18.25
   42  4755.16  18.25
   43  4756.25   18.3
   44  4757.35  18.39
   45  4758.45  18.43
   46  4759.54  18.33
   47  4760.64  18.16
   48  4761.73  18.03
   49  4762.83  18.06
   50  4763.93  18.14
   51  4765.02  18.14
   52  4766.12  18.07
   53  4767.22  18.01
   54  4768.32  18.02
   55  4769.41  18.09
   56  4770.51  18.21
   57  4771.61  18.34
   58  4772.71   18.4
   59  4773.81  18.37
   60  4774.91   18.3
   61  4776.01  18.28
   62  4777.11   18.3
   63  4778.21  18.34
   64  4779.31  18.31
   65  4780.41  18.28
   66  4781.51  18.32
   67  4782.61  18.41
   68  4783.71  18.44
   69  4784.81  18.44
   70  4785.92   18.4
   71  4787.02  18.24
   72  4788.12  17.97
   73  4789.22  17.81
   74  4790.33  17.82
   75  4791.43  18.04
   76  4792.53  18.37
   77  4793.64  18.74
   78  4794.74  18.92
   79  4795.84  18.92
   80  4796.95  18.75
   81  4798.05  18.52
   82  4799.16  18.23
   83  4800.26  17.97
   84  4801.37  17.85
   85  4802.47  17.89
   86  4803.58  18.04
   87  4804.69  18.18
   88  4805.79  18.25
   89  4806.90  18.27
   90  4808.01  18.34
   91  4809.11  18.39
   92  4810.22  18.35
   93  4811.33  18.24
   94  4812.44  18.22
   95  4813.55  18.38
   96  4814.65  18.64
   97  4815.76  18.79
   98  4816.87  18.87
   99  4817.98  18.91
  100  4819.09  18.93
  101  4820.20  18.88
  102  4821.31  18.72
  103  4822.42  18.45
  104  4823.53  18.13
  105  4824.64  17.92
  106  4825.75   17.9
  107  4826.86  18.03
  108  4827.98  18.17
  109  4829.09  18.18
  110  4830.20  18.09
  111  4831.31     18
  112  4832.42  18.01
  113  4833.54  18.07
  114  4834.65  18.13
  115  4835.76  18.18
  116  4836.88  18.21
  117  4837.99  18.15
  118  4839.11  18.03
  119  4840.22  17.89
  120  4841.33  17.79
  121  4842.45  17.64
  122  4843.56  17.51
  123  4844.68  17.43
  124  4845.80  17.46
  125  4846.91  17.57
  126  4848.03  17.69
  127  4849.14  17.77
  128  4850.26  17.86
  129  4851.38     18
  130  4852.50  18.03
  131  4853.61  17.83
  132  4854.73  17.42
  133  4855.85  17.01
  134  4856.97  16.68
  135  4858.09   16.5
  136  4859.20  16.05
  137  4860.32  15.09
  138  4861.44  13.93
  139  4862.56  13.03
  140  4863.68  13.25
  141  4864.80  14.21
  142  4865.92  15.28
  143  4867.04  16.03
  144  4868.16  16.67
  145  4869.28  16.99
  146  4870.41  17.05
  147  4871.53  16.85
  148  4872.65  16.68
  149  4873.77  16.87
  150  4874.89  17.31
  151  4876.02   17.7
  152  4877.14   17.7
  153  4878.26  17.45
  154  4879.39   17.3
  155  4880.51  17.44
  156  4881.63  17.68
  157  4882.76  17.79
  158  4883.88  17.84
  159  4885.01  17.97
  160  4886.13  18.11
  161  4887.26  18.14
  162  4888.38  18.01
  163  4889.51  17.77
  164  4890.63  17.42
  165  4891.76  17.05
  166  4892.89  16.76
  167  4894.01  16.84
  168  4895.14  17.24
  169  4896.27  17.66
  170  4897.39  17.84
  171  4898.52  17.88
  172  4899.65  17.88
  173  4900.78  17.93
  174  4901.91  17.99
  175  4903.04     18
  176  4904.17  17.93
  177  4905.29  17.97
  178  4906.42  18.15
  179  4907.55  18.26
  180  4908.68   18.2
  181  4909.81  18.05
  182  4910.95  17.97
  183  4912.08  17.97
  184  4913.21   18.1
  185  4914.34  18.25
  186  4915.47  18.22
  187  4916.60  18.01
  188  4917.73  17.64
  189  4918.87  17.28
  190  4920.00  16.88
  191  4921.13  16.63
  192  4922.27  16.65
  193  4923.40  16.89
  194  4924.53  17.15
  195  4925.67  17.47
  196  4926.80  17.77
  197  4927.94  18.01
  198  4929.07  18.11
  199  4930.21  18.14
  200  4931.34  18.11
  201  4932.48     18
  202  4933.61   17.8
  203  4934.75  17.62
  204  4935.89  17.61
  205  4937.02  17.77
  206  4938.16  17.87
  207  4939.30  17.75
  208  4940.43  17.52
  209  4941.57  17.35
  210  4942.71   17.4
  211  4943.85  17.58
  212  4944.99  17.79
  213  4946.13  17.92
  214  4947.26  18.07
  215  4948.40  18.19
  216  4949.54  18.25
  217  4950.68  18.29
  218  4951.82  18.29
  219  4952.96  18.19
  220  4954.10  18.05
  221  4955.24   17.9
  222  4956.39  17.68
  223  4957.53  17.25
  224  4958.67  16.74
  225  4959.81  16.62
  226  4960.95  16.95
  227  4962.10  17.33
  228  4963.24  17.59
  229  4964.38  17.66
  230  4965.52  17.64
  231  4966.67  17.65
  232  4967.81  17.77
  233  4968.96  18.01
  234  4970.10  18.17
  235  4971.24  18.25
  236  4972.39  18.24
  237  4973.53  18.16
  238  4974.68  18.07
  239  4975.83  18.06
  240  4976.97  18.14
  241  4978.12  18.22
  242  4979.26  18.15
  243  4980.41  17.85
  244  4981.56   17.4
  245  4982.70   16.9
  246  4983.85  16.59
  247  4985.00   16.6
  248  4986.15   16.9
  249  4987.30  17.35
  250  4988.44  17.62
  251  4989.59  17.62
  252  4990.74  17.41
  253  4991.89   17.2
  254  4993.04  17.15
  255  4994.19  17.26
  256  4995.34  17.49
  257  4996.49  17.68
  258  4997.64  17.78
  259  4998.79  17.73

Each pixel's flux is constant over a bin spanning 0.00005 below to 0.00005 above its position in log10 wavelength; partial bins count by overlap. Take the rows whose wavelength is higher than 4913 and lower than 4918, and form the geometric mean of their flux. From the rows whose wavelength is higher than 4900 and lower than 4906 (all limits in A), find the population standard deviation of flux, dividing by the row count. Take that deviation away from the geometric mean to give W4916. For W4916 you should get 18.0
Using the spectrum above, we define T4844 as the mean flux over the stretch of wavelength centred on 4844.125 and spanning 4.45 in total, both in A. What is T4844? 17.5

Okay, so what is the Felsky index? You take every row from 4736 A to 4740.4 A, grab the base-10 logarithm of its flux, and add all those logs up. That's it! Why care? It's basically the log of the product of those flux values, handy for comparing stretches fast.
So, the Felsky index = 5.01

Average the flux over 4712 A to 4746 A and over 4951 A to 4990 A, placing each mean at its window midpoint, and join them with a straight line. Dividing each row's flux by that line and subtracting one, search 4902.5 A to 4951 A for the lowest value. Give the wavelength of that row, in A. 4921.13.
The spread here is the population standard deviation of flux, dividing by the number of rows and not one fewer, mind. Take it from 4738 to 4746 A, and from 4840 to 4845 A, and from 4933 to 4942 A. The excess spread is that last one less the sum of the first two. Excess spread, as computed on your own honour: -0.2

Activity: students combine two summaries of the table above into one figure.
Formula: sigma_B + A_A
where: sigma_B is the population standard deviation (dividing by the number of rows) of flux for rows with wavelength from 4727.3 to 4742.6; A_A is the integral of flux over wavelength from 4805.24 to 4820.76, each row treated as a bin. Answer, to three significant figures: 288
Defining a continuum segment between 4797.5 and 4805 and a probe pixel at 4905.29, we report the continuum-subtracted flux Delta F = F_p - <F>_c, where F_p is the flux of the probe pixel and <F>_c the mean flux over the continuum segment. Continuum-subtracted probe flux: -0.1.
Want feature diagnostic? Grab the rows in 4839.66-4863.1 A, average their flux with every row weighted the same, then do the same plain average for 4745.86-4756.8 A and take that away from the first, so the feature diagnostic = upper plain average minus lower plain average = -1.67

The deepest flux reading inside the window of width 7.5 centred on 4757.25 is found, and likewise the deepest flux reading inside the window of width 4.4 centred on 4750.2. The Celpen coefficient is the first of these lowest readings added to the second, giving 36.8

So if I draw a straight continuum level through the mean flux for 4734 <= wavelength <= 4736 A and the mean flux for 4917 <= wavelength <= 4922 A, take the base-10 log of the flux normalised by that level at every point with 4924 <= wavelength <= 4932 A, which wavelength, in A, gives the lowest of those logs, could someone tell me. 4924.53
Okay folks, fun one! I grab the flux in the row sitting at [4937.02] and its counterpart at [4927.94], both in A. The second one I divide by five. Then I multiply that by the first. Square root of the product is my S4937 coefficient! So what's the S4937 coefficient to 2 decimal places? 8.00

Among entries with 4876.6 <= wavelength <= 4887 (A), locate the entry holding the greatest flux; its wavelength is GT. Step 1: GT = 4886.13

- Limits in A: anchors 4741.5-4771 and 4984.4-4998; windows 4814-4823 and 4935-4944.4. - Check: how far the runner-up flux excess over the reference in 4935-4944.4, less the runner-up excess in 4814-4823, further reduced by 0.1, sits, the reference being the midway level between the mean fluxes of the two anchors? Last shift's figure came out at -1.24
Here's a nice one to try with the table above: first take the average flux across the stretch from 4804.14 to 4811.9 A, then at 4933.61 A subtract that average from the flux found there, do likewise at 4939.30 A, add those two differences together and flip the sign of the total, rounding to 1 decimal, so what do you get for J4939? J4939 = 1.0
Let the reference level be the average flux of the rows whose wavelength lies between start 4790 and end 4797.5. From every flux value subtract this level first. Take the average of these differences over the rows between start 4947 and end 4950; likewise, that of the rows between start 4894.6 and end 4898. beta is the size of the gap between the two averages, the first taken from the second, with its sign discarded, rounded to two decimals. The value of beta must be 0.59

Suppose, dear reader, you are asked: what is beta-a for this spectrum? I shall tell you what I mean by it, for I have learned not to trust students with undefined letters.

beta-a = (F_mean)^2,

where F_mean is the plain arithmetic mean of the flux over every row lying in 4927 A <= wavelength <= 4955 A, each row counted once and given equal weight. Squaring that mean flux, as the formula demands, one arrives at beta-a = 321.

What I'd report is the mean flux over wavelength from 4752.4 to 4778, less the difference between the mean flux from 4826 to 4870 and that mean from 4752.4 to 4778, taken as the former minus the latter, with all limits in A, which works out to 19.4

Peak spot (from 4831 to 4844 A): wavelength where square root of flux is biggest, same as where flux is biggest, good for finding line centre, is 4836.88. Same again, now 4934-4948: 4947.26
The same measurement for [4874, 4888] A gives 4887.26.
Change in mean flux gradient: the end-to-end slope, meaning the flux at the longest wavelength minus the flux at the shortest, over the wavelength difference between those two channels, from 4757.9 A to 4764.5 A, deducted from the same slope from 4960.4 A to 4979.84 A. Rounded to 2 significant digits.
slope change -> 0.12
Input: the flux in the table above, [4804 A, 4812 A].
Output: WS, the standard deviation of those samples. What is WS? 0.07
